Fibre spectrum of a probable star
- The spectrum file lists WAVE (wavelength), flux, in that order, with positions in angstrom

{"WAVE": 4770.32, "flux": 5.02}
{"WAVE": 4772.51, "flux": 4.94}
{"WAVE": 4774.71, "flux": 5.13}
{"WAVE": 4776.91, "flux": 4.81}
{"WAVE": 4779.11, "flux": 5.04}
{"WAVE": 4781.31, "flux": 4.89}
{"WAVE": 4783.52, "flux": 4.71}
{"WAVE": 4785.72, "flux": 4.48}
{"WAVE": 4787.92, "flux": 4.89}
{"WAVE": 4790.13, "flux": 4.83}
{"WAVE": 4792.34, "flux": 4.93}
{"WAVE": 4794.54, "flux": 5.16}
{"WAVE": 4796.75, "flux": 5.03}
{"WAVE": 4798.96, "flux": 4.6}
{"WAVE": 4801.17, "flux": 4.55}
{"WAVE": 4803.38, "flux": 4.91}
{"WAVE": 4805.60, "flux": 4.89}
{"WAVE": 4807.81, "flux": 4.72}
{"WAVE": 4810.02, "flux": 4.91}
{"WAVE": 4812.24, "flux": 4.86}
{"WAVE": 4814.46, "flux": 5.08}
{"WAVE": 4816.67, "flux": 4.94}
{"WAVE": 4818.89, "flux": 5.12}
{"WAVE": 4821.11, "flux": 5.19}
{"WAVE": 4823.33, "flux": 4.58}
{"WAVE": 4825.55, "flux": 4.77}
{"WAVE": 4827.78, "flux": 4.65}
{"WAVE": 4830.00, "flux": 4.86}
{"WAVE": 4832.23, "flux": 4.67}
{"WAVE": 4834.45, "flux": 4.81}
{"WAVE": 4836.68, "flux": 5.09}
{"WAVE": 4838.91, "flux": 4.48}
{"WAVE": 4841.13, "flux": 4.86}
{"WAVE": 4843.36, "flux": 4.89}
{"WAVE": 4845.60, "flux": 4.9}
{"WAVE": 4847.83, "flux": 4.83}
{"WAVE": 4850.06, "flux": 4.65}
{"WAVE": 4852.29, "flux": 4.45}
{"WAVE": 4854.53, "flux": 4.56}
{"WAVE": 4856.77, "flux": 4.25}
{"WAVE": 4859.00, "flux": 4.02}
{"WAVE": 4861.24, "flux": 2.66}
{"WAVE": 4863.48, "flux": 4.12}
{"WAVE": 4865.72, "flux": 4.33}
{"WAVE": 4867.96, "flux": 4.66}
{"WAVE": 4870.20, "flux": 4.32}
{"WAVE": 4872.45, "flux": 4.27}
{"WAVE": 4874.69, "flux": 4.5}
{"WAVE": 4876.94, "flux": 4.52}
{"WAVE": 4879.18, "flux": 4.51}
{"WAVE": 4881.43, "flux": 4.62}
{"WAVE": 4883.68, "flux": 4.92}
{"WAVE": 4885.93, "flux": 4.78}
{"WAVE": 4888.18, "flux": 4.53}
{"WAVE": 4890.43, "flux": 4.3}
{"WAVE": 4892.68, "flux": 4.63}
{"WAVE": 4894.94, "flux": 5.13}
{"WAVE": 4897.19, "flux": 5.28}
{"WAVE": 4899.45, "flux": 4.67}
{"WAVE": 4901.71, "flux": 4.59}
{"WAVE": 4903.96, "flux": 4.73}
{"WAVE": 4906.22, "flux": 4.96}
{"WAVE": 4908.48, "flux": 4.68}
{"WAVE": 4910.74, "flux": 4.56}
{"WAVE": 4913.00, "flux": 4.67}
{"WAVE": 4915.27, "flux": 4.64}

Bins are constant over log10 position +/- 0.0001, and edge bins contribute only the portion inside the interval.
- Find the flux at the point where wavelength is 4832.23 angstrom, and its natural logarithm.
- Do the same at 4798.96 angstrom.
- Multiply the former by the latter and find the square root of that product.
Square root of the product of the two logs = 1.53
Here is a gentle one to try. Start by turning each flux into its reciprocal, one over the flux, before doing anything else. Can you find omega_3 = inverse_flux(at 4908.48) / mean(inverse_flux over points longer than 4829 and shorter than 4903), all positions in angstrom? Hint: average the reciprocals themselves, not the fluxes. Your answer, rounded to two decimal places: 0.96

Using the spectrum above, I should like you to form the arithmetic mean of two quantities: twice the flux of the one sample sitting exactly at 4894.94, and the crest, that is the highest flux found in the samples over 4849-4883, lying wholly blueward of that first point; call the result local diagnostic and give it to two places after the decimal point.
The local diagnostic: 7.46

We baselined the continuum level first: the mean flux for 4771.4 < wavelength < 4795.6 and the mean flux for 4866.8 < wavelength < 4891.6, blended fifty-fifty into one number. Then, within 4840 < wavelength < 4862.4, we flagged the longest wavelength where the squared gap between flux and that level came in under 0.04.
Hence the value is 4854.53 angstrom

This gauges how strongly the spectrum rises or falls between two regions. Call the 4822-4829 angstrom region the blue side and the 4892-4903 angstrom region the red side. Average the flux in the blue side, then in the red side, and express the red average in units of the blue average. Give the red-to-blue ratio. 1.04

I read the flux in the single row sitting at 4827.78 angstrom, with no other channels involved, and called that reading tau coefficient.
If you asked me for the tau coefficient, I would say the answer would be 4.65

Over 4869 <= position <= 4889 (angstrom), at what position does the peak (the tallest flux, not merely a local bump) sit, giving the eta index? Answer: 4883.68 angstrom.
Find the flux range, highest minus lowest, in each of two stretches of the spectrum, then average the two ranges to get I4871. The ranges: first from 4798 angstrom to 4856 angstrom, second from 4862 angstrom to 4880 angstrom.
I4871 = 0.64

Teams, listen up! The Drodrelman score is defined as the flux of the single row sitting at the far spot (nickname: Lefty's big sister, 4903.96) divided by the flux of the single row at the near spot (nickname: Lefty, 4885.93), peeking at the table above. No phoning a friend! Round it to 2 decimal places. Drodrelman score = 0.99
